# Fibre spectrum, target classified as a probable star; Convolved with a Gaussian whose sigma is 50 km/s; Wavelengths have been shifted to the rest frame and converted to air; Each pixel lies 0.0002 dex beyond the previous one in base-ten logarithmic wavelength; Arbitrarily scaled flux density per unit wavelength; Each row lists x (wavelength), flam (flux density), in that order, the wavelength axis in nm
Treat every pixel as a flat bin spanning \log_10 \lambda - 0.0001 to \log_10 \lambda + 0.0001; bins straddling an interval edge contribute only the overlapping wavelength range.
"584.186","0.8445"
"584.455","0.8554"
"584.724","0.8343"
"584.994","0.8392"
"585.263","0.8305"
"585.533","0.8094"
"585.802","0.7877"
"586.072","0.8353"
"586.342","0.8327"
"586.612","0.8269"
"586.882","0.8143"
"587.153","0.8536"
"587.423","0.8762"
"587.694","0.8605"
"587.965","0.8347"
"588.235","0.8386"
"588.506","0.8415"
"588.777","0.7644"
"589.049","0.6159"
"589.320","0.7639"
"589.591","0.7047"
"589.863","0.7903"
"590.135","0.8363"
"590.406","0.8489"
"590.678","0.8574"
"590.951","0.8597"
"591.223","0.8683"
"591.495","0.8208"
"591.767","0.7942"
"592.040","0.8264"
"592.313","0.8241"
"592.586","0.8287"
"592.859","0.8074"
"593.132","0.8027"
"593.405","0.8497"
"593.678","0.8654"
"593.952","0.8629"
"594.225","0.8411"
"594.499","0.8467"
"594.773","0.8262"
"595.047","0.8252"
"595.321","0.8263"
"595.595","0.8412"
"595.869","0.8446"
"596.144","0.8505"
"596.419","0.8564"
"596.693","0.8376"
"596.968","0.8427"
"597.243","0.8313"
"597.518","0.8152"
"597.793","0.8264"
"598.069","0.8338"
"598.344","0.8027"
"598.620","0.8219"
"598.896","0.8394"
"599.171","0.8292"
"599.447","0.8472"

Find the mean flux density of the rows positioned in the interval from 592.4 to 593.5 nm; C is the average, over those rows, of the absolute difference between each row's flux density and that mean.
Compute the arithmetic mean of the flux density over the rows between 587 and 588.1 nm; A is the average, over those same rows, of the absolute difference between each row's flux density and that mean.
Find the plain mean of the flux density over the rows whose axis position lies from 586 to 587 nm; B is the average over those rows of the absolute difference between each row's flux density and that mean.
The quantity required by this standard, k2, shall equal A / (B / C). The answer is 0.031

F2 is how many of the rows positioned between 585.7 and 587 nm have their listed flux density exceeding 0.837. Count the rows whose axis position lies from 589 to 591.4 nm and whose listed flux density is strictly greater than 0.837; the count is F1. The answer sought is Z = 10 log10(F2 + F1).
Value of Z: 6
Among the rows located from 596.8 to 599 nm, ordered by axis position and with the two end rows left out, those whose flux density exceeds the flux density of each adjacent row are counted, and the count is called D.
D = 1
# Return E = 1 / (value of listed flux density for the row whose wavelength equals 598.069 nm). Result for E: 1.20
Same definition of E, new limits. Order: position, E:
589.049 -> 1.62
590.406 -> 1.18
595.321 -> 1.21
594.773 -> 1.21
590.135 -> 1.20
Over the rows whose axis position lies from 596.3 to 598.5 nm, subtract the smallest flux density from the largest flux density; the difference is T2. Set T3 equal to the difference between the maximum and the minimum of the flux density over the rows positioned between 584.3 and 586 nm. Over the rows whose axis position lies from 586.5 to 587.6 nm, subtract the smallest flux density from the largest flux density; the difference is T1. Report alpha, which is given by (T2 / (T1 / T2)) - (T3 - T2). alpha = 0.03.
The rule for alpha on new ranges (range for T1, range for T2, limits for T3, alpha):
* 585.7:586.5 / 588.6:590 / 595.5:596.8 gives 0.79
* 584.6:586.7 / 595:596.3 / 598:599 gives 0.00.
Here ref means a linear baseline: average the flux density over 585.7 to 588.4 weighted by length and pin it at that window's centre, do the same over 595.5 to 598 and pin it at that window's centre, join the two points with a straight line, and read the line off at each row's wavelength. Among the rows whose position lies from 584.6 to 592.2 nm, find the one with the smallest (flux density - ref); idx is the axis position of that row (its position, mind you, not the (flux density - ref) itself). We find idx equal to 589.049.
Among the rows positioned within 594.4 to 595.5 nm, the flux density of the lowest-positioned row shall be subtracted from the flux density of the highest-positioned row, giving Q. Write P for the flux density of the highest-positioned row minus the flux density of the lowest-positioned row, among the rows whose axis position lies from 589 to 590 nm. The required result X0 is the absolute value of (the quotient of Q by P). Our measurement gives 0.1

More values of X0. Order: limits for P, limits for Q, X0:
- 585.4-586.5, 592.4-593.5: 0.9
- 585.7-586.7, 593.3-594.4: 0.2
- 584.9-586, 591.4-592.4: 0.1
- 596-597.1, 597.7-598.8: 0.6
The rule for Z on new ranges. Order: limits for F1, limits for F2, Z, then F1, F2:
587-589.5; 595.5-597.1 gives 10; 5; 6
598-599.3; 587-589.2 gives 8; 1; 5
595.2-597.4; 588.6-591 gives 10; 6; 3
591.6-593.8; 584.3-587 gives 6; 2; 2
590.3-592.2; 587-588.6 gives 10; 4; 5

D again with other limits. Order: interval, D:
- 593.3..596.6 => 2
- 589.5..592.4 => 2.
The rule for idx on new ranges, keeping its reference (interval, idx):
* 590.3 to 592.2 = 591.767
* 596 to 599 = 598.344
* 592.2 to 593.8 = 593.132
